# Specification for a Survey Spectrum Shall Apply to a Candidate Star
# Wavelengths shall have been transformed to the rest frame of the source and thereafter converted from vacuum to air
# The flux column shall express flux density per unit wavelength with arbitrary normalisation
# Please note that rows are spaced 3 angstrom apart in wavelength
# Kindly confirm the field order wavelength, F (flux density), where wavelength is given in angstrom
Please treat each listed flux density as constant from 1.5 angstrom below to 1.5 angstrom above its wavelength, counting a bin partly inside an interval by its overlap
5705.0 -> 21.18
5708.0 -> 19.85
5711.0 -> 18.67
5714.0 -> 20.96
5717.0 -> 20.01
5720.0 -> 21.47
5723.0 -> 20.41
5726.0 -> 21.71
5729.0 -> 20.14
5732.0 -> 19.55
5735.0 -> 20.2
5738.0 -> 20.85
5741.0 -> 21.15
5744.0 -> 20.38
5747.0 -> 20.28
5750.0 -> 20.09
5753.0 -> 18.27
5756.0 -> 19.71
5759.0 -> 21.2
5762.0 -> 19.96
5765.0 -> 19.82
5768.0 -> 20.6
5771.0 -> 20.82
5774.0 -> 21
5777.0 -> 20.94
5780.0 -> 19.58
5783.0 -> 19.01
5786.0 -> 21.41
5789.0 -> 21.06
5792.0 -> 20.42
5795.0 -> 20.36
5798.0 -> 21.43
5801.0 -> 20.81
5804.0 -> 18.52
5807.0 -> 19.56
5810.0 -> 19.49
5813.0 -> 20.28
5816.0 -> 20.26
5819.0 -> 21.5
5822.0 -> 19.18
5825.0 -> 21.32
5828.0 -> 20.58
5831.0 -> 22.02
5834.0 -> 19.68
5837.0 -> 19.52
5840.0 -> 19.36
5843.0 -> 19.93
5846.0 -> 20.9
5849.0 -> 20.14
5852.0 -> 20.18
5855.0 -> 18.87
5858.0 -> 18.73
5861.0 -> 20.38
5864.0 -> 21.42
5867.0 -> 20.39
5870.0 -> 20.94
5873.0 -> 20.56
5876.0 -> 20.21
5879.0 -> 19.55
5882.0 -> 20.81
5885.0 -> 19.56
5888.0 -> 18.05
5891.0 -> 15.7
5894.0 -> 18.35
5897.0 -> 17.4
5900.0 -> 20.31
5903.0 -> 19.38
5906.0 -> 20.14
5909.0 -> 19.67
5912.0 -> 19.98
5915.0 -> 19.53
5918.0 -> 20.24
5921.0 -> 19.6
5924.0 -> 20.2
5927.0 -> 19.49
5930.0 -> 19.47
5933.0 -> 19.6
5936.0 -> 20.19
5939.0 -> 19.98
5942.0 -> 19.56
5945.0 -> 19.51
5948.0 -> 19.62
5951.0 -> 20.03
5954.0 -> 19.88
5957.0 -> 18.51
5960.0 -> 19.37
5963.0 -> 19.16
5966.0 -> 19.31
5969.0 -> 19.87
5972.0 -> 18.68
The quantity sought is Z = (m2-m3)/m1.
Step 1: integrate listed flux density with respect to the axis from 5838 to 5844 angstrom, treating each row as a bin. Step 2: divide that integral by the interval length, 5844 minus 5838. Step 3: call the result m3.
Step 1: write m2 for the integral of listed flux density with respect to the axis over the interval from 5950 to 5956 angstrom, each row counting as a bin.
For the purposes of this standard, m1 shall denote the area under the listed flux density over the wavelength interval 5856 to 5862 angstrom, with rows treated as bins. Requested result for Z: 0.85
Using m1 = 117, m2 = 119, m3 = 19.6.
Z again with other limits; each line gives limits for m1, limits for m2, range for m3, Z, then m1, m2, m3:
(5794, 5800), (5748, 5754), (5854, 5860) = 0.77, 126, 116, 18.9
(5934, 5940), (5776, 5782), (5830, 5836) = 0.83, 120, 121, 20.6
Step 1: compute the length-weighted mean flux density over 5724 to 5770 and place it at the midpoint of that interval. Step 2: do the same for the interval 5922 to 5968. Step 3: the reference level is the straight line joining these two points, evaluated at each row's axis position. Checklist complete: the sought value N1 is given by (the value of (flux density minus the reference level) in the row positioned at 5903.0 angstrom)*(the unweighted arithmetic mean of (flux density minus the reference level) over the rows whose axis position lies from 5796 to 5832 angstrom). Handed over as -0.13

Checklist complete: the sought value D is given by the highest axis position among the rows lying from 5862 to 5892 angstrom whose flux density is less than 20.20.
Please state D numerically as 5891.0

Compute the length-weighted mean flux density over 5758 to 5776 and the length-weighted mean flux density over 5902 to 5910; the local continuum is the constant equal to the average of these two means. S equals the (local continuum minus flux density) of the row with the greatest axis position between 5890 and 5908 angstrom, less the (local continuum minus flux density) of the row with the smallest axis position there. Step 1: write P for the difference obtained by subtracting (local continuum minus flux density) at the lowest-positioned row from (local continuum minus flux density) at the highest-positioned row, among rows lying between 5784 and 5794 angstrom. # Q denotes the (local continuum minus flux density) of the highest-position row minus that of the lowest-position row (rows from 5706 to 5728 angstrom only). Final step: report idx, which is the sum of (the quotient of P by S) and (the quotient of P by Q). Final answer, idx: -0.8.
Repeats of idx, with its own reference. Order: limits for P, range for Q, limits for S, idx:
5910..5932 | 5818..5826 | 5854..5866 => 2.6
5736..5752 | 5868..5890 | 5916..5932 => 1.2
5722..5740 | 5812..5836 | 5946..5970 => 1.0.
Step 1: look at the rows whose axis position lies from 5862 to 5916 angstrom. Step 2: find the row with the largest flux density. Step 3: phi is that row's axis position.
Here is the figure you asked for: 5864.0 angstrom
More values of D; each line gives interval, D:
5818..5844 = 5843.0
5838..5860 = 5858.0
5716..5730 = 5729.0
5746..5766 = 5765.0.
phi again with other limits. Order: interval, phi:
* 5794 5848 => 5831.0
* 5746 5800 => 5798.0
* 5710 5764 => 5726.0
